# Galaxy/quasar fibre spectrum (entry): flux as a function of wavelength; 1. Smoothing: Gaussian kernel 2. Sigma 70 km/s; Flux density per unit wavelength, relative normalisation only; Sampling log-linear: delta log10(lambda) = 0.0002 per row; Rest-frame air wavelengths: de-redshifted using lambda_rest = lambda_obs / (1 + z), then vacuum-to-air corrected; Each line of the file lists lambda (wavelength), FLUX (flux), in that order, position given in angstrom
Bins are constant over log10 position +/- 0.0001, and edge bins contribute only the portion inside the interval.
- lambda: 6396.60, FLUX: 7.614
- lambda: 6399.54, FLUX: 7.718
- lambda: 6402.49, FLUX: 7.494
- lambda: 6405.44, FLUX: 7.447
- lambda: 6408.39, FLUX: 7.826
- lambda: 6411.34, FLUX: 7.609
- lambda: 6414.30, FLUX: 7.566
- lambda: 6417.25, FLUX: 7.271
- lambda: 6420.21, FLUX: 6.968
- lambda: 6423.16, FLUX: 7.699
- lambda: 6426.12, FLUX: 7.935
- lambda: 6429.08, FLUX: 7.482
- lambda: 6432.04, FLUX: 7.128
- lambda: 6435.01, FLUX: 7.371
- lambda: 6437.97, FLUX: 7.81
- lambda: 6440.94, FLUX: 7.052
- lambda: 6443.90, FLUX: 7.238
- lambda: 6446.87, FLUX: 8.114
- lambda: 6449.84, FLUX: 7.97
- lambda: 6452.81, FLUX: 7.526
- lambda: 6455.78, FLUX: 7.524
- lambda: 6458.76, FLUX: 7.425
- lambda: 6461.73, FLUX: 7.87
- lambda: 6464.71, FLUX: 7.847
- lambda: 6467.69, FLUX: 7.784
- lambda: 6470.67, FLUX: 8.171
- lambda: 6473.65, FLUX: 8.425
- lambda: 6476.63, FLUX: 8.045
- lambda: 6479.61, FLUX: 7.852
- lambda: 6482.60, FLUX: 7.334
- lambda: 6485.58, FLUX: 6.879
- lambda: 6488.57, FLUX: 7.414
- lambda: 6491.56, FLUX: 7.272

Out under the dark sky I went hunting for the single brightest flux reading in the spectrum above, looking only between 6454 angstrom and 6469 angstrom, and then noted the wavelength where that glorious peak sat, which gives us 6461.73 angstrom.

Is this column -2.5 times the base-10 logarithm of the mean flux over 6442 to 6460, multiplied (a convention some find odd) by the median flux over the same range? -16.6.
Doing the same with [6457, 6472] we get -17.5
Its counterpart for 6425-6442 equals -16.2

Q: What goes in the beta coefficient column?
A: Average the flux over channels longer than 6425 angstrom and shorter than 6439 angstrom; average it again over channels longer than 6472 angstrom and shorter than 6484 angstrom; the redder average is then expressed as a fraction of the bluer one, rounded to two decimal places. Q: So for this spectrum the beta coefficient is 1.05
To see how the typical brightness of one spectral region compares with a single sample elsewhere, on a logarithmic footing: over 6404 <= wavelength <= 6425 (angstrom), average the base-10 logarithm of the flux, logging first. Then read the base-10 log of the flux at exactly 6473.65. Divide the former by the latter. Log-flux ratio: 0.94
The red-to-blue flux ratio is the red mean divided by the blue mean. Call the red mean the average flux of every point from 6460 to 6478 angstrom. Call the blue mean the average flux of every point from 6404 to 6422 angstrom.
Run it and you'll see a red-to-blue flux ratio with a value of 1.08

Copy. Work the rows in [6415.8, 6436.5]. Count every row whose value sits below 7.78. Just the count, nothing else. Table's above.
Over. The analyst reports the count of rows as 6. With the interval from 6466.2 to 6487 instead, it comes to 2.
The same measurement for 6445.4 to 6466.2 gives 3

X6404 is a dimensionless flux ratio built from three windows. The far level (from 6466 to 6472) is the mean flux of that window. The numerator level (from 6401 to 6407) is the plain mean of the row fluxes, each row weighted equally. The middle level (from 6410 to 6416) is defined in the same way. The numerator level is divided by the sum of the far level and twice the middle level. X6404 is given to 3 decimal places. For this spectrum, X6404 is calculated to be 0.323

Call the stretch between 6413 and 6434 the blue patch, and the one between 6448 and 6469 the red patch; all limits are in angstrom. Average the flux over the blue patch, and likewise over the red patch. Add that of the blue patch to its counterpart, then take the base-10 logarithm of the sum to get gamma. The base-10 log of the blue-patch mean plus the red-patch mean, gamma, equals 1.180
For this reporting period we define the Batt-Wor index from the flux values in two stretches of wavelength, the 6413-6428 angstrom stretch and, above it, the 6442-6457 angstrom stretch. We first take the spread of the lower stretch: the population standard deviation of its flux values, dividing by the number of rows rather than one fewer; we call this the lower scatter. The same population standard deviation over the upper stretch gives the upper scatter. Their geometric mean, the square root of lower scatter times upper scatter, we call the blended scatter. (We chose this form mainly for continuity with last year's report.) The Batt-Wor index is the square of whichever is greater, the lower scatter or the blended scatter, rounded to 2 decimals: 0.11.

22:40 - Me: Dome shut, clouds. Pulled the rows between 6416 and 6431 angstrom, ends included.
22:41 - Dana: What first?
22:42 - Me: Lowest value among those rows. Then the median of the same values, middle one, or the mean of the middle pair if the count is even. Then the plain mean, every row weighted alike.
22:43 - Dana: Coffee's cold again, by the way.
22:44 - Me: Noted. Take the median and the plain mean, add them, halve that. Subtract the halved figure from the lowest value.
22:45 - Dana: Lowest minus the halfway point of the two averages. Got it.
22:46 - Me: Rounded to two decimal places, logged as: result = -0.51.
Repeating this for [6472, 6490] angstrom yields -0.77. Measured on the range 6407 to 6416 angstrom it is -0.07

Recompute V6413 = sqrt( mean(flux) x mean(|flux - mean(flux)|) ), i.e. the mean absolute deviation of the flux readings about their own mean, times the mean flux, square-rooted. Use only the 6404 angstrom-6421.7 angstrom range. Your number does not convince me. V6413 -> 1.3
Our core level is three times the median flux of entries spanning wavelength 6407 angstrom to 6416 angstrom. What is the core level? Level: 22.8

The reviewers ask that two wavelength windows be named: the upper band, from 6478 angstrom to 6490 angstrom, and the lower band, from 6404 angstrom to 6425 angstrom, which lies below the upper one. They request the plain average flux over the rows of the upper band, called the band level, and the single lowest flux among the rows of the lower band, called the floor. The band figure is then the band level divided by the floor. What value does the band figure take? 1.06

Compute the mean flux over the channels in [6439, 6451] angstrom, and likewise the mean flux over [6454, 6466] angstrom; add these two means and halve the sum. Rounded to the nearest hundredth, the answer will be 7.63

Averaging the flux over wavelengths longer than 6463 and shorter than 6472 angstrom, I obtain 7.9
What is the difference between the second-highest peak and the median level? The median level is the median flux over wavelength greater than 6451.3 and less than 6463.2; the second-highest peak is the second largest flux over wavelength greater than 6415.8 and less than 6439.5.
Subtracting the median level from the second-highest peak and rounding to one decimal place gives 0.3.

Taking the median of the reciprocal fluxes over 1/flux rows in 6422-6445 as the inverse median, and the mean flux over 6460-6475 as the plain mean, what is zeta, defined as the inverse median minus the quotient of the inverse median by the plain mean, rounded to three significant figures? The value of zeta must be 0.118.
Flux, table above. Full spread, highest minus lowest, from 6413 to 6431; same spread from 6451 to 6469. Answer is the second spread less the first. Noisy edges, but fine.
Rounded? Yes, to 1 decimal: -0.5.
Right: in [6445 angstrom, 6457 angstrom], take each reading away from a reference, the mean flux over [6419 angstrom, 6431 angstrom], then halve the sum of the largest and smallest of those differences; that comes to -0.30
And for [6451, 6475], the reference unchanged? -0.40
